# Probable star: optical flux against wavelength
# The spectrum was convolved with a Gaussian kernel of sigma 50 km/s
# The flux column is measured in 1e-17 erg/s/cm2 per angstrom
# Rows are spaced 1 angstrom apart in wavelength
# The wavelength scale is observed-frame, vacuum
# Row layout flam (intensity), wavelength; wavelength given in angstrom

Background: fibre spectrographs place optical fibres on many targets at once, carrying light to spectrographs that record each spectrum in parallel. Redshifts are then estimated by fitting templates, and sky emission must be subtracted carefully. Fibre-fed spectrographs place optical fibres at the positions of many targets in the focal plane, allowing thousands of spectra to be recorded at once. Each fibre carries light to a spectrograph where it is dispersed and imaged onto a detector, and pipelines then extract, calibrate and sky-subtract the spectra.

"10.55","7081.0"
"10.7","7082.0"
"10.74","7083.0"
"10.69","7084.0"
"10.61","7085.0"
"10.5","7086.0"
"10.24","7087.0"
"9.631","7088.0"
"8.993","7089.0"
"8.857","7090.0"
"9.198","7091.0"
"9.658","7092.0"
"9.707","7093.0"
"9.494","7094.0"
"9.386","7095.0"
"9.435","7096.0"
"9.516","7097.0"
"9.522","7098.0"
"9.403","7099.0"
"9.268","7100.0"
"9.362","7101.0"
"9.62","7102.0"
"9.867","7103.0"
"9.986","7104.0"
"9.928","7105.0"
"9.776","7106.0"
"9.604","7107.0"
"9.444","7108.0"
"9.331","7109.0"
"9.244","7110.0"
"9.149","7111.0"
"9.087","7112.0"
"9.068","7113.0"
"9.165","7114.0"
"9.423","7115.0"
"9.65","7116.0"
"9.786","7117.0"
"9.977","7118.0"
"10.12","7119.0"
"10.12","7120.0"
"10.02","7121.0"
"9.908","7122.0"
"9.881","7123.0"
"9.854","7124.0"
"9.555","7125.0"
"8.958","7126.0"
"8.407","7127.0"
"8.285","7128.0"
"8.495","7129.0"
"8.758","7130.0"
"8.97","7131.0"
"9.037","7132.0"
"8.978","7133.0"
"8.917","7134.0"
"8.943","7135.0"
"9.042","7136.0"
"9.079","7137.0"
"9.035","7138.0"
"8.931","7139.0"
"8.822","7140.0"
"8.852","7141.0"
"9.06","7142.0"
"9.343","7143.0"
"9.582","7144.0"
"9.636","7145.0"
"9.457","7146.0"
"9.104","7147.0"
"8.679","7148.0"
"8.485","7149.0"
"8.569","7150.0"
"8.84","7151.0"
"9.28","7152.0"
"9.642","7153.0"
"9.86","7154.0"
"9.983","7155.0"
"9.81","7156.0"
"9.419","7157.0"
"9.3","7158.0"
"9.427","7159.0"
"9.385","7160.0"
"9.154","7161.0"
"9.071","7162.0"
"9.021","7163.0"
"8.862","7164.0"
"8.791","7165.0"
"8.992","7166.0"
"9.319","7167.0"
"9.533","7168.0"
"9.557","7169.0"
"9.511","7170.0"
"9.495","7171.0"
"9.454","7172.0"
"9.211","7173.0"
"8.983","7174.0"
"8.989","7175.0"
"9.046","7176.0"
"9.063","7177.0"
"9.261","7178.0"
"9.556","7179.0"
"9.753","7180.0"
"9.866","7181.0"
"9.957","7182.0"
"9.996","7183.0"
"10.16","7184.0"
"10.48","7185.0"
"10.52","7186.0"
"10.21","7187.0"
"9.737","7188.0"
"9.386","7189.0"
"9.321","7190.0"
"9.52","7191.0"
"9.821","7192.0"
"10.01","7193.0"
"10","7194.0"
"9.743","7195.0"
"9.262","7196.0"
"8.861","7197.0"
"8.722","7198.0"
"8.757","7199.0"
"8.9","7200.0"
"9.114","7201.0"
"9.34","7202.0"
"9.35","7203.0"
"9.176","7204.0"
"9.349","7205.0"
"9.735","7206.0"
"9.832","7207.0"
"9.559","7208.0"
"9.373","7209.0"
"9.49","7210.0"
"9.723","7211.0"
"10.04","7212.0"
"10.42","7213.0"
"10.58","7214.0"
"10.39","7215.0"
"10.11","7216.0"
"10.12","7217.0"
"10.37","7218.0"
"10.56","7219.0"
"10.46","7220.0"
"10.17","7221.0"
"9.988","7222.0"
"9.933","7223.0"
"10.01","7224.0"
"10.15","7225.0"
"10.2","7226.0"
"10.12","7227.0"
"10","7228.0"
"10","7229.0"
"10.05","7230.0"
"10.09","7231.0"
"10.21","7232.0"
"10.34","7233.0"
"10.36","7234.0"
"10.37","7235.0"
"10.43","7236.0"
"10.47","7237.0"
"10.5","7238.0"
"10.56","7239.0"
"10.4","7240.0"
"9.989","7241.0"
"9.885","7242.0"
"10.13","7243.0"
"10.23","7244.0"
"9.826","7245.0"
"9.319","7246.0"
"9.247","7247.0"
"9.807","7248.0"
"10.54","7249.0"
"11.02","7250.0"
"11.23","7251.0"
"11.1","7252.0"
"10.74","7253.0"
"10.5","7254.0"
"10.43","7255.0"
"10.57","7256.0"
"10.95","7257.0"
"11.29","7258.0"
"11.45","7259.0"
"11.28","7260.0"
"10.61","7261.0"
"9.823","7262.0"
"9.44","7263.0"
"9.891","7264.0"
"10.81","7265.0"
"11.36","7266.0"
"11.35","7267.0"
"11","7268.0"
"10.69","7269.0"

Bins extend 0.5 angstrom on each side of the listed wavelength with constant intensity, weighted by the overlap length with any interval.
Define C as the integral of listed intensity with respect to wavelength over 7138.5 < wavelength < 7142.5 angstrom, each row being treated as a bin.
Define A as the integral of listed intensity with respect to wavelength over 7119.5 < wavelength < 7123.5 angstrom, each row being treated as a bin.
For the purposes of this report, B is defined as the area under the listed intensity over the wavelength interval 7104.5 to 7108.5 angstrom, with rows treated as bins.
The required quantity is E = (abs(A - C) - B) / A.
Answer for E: -0.86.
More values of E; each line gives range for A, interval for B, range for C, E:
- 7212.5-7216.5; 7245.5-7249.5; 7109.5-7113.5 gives -0.82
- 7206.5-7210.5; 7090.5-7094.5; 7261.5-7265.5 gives -0.95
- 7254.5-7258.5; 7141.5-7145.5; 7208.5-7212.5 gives -0.76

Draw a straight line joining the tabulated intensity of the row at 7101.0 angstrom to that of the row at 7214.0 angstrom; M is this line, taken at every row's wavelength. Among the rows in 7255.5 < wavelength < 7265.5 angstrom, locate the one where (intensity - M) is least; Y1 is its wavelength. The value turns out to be 7263.0 angstrom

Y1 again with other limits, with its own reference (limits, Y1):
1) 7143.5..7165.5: 7149.0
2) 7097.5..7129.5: 7128.0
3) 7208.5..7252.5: 7247.0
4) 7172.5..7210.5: 7198.0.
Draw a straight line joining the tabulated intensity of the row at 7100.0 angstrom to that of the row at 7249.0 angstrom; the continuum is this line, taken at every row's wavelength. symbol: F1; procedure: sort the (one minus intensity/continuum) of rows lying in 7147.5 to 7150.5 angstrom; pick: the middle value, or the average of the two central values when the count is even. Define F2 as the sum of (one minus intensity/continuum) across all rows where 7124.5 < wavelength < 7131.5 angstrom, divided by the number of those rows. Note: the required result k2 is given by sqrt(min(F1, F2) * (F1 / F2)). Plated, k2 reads 0.341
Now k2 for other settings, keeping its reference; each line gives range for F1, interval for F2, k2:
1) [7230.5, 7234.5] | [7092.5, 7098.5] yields 0.109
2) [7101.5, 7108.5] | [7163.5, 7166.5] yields 0.158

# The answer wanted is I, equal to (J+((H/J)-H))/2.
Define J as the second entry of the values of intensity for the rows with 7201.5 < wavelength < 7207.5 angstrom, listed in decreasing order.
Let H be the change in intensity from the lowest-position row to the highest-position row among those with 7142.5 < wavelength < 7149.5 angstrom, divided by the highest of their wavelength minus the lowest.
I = 4.93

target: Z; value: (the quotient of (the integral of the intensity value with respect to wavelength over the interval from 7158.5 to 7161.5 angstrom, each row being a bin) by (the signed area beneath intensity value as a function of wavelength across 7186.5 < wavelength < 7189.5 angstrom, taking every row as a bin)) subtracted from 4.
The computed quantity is 3.05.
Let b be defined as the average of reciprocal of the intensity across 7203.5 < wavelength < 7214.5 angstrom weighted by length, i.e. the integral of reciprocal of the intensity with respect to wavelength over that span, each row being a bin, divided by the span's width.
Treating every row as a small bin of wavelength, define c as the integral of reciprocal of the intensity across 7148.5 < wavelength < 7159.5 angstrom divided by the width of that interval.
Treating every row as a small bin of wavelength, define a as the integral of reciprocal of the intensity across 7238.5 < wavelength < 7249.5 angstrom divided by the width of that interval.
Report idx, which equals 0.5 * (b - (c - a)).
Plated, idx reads 0.0477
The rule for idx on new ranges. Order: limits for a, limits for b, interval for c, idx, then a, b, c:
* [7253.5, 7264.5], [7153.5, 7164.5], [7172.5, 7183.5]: 0.0477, 0.095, 0.107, 0.106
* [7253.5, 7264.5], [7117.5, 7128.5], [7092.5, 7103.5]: 0.0475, 0.095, 0.105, 0.105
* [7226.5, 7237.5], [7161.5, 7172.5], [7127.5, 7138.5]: 0.0467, 0.098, 0.108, 0.113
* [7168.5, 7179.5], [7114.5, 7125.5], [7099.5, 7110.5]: 0.0525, 0.108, 0.102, 0.104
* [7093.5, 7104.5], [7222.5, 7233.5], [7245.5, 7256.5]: 0.0538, 0.105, 0.099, 0.096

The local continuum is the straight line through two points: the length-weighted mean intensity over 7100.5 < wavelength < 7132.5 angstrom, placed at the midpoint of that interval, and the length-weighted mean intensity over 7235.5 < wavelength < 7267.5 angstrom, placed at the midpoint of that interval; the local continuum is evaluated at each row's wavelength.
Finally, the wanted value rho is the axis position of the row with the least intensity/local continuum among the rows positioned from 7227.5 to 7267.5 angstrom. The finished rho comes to 7247.0 angstrom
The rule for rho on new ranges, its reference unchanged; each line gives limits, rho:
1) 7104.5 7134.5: 7128.0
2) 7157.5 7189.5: 7165.0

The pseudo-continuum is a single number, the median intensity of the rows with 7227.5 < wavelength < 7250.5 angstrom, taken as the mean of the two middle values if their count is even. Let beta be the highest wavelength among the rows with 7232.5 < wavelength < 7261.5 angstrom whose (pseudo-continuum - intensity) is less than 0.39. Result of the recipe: 7261.0 angstrom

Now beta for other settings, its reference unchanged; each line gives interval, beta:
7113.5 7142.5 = 7124.0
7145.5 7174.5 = 7155.0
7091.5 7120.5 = 7120.0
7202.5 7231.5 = 7231.0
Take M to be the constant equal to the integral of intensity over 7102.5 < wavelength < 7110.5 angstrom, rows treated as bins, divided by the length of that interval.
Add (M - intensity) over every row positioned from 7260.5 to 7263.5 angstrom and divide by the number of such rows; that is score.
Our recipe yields -0.3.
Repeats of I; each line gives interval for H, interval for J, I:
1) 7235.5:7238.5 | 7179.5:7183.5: 4.96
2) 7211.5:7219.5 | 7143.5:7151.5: 4.76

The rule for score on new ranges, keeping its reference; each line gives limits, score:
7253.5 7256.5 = -0.9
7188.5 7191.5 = 0.2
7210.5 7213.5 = -0.4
